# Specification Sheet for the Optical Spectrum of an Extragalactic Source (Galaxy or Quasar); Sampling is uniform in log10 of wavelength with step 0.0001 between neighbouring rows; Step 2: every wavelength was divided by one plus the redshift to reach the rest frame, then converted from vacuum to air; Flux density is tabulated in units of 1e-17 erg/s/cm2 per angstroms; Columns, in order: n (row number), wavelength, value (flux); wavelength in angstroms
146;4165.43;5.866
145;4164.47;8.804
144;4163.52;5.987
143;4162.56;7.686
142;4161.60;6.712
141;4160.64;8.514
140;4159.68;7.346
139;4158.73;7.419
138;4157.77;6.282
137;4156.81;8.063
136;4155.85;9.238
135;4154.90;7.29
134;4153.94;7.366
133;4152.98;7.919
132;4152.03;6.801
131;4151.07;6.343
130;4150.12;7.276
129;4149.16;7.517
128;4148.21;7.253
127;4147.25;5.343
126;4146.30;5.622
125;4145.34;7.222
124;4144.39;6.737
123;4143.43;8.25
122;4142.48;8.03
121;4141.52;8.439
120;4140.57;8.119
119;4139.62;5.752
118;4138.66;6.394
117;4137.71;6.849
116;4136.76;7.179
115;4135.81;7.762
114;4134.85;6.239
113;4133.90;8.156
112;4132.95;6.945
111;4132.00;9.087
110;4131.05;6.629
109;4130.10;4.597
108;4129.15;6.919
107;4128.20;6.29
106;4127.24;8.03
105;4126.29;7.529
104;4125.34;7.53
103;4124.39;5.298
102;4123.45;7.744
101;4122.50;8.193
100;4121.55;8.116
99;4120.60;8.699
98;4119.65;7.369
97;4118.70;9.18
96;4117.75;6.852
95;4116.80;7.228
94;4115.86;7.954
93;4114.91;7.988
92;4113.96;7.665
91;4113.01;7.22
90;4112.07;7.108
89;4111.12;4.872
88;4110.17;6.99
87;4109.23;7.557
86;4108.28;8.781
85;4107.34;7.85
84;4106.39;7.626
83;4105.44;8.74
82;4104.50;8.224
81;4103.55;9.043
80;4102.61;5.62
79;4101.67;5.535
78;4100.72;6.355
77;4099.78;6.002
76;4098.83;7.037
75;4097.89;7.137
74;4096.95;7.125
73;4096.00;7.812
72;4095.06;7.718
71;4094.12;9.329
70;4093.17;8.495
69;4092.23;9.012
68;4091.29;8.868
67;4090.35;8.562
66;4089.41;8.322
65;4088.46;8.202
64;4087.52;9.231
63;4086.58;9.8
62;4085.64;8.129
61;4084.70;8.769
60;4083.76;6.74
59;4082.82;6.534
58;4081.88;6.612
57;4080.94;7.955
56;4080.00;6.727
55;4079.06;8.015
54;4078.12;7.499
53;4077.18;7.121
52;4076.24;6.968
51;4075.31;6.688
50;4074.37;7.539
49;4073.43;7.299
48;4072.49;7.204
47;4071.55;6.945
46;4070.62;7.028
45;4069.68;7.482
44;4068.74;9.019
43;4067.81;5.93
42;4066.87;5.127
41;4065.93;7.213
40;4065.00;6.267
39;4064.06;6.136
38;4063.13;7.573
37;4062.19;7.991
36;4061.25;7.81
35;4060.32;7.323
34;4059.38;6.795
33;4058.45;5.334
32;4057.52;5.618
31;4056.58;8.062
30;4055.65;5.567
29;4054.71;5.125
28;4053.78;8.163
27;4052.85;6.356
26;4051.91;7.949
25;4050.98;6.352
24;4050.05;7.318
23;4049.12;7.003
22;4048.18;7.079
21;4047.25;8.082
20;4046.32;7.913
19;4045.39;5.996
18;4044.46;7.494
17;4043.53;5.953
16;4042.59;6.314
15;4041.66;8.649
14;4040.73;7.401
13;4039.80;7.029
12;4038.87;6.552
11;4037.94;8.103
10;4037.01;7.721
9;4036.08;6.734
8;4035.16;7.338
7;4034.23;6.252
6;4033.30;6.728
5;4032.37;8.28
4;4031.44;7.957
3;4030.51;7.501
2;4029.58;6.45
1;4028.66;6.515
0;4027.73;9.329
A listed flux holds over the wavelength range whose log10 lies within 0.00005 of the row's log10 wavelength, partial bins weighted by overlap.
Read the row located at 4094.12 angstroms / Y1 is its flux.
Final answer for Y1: 9.329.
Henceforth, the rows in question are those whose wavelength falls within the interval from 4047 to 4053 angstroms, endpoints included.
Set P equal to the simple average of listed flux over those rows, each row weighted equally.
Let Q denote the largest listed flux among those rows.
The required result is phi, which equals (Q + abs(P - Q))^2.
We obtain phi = 81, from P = 7.2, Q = 8.082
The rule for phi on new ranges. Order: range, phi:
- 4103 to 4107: 94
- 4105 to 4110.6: 93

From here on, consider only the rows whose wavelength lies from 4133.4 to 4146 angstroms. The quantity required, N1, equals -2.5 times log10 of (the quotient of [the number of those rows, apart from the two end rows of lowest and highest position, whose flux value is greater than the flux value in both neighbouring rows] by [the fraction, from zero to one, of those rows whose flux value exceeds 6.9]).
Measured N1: -1.7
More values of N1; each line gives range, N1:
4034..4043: -1.7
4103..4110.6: -0.8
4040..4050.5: -1.5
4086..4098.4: -1.2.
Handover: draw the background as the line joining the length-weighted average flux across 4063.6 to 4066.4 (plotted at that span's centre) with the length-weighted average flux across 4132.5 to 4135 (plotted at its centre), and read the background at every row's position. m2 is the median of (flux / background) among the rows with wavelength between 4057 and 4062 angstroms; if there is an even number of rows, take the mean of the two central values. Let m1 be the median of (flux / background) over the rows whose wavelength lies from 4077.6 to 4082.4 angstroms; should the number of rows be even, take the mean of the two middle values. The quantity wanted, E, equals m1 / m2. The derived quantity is 1.07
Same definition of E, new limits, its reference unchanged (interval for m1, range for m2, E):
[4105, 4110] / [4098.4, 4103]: 1.29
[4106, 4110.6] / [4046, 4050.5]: 0.96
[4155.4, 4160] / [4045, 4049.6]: 0.89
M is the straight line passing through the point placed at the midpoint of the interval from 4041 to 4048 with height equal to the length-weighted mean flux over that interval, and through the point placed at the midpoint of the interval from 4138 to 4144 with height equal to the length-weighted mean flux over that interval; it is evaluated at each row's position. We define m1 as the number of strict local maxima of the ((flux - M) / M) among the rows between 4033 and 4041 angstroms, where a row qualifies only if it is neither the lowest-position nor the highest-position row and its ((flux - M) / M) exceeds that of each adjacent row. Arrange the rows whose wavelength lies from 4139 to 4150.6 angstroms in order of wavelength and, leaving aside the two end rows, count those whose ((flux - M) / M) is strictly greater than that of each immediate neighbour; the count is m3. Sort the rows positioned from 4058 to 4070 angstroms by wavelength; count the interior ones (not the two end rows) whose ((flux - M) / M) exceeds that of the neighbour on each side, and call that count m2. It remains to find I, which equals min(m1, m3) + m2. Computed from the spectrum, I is 5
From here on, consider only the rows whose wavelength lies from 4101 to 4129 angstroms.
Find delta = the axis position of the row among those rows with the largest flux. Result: 4118.70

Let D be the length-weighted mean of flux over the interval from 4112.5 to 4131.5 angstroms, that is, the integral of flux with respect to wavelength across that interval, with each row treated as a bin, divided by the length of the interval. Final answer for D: 7.4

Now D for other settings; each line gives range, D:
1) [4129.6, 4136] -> 7.0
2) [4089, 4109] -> 7.8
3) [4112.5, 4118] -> 7.5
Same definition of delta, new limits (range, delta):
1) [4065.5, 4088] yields 4086.58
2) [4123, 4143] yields 4132.00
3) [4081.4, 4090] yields 4086.58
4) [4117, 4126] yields 4118.70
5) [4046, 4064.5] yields 4053.78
